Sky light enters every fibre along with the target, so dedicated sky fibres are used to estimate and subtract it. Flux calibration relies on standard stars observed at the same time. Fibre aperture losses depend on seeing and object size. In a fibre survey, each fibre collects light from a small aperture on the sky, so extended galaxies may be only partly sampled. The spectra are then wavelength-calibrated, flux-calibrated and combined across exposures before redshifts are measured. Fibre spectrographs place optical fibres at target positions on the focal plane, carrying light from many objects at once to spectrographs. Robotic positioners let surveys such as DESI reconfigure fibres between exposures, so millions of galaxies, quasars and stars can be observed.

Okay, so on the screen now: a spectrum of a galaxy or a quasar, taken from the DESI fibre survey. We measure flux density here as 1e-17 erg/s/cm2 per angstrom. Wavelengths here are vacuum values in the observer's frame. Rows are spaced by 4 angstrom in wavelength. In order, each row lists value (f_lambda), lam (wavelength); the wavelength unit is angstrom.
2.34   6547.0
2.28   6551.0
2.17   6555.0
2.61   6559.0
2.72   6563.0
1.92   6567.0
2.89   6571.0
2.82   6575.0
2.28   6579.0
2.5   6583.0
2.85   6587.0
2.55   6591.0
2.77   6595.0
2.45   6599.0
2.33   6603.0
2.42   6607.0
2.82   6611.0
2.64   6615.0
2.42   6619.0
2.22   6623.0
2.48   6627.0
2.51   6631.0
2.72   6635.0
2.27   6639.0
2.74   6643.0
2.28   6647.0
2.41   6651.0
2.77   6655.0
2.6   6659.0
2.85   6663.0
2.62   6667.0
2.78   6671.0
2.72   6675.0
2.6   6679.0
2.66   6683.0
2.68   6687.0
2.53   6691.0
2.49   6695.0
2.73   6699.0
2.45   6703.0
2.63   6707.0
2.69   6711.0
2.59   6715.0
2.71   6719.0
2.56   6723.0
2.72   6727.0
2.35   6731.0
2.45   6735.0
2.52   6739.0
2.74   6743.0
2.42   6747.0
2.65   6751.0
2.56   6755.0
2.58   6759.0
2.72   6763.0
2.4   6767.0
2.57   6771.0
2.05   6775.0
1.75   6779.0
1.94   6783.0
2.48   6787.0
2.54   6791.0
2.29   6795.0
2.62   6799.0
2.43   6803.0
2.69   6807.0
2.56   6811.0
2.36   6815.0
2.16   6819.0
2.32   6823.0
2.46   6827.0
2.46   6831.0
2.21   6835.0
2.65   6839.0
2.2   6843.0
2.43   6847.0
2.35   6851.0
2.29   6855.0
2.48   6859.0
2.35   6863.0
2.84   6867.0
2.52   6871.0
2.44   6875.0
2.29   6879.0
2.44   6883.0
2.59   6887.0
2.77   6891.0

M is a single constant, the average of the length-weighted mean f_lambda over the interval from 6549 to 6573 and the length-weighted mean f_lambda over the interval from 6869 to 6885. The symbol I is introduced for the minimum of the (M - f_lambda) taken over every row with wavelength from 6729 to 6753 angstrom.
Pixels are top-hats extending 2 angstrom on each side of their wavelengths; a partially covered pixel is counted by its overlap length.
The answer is -0.31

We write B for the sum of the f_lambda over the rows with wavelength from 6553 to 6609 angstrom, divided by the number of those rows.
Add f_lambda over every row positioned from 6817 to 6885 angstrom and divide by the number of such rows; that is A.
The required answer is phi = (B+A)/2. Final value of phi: 2.46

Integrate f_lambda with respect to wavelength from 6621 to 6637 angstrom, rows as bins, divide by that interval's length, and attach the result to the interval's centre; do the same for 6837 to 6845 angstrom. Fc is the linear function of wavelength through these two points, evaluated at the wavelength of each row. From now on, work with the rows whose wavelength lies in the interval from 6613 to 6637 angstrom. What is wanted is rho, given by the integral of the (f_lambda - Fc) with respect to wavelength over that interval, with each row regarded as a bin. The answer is 0.4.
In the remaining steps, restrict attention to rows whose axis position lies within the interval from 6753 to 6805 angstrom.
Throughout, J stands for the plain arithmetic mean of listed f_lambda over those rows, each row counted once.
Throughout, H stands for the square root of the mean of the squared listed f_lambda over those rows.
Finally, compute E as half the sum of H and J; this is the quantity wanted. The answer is 2.39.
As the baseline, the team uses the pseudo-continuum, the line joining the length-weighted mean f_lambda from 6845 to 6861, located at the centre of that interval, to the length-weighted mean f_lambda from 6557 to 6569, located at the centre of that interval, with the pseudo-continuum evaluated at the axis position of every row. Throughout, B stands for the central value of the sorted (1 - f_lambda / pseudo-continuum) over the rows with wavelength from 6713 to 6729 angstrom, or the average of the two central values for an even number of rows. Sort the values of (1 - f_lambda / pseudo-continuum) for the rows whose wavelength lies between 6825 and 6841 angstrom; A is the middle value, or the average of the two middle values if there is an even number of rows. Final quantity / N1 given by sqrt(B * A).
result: 0.055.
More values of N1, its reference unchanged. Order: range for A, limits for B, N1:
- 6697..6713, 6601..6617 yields 0.073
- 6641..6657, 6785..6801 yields 0.058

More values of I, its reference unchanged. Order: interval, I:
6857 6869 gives -0.41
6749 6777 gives -0.29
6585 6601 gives -0.42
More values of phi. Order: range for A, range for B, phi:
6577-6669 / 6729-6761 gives 2.54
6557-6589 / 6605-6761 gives 2.58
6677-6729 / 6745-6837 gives 2.51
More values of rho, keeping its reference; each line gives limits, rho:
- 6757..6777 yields 0.4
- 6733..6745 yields 1.4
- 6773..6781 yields -4.3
